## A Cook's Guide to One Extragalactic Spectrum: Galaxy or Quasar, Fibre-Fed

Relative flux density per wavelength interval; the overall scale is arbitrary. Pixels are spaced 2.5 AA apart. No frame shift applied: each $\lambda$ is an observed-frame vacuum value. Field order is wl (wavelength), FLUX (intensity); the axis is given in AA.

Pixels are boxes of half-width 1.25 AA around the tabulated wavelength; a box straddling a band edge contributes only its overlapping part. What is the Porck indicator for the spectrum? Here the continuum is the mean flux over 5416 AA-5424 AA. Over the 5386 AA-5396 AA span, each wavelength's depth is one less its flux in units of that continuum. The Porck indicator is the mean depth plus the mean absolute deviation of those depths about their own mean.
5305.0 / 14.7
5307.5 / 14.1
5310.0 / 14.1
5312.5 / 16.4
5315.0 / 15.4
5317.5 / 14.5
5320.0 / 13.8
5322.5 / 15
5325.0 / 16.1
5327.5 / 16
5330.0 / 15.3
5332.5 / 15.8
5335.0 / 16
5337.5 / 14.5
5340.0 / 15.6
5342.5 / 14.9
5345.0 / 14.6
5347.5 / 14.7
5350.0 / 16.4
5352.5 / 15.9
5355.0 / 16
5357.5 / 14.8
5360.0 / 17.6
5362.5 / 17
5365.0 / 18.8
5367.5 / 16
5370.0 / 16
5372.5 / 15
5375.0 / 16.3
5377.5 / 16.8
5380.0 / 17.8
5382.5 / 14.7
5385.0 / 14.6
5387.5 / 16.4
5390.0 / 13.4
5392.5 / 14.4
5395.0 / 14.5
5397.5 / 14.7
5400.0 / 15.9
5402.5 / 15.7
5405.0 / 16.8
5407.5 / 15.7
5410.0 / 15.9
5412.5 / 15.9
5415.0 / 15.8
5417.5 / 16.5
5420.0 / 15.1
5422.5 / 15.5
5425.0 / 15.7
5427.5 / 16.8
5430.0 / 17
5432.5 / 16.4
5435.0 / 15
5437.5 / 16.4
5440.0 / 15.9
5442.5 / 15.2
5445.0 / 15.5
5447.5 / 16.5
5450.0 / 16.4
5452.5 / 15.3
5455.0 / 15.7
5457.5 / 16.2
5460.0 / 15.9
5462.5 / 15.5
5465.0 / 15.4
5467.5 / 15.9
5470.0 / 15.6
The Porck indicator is 0.120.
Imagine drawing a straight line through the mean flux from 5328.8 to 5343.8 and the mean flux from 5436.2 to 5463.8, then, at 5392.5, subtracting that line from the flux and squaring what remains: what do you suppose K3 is 1.4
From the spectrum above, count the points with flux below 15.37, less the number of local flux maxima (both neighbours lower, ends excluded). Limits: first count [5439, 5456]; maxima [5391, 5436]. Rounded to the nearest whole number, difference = -2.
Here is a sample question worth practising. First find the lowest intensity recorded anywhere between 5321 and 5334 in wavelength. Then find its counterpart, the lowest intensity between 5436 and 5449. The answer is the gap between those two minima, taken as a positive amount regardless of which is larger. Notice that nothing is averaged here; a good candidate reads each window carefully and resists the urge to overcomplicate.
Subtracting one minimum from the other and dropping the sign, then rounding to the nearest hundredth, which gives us 0.20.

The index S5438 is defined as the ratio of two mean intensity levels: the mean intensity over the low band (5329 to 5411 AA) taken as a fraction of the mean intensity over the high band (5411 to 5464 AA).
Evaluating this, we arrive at 0.99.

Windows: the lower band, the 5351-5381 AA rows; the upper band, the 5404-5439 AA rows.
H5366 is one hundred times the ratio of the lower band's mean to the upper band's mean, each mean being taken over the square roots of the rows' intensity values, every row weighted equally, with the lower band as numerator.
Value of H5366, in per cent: 101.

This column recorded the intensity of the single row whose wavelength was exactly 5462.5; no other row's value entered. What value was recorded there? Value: 15.5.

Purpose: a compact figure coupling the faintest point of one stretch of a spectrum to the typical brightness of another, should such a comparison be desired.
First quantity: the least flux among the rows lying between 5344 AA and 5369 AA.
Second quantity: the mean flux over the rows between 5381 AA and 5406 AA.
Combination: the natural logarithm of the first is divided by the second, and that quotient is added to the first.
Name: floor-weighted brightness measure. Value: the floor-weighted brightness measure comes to 14.8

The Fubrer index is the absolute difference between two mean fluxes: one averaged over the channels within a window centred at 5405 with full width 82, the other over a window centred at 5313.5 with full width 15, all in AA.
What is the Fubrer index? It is 1.1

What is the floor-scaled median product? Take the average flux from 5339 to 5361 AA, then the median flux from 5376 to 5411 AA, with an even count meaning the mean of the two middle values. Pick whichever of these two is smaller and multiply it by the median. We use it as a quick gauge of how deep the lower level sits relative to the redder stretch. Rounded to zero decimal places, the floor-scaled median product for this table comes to 245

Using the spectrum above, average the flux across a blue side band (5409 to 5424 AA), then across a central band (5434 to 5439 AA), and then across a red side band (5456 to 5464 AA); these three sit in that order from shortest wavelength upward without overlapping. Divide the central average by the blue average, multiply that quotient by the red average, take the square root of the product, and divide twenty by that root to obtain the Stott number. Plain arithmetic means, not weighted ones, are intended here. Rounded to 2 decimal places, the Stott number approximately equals 5.03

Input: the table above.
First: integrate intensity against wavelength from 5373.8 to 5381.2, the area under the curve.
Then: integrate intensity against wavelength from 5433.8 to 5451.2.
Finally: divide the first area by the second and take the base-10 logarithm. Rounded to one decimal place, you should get -0.3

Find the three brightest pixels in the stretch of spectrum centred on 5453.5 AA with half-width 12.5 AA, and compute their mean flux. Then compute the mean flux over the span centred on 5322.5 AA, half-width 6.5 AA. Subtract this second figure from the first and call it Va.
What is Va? 1.3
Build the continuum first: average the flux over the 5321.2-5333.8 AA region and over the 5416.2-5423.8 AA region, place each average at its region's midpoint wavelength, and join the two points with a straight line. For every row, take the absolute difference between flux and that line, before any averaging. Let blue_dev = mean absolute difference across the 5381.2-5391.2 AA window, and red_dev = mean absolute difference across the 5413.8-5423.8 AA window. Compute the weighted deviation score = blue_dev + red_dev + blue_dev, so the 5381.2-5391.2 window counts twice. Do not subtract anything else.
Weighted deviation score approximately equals 3.0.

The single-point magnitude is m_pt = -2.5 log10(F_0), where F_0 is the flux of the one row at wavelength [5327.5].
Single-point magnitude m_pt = -3.01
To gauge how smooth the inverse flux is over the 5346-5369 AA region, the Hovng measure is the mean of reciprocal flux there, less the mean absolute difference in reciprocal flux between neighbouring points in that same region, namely 0.056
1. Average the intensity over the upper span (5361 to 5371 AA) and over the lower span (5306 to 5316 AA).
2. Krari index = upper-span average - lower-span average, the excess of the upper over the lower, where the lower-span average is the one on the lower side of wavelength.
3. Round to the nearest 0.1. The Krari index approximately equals 2.0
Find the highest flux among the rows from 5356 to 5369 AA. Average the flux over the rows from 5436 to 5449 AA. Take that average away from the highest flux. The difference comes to 2.9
